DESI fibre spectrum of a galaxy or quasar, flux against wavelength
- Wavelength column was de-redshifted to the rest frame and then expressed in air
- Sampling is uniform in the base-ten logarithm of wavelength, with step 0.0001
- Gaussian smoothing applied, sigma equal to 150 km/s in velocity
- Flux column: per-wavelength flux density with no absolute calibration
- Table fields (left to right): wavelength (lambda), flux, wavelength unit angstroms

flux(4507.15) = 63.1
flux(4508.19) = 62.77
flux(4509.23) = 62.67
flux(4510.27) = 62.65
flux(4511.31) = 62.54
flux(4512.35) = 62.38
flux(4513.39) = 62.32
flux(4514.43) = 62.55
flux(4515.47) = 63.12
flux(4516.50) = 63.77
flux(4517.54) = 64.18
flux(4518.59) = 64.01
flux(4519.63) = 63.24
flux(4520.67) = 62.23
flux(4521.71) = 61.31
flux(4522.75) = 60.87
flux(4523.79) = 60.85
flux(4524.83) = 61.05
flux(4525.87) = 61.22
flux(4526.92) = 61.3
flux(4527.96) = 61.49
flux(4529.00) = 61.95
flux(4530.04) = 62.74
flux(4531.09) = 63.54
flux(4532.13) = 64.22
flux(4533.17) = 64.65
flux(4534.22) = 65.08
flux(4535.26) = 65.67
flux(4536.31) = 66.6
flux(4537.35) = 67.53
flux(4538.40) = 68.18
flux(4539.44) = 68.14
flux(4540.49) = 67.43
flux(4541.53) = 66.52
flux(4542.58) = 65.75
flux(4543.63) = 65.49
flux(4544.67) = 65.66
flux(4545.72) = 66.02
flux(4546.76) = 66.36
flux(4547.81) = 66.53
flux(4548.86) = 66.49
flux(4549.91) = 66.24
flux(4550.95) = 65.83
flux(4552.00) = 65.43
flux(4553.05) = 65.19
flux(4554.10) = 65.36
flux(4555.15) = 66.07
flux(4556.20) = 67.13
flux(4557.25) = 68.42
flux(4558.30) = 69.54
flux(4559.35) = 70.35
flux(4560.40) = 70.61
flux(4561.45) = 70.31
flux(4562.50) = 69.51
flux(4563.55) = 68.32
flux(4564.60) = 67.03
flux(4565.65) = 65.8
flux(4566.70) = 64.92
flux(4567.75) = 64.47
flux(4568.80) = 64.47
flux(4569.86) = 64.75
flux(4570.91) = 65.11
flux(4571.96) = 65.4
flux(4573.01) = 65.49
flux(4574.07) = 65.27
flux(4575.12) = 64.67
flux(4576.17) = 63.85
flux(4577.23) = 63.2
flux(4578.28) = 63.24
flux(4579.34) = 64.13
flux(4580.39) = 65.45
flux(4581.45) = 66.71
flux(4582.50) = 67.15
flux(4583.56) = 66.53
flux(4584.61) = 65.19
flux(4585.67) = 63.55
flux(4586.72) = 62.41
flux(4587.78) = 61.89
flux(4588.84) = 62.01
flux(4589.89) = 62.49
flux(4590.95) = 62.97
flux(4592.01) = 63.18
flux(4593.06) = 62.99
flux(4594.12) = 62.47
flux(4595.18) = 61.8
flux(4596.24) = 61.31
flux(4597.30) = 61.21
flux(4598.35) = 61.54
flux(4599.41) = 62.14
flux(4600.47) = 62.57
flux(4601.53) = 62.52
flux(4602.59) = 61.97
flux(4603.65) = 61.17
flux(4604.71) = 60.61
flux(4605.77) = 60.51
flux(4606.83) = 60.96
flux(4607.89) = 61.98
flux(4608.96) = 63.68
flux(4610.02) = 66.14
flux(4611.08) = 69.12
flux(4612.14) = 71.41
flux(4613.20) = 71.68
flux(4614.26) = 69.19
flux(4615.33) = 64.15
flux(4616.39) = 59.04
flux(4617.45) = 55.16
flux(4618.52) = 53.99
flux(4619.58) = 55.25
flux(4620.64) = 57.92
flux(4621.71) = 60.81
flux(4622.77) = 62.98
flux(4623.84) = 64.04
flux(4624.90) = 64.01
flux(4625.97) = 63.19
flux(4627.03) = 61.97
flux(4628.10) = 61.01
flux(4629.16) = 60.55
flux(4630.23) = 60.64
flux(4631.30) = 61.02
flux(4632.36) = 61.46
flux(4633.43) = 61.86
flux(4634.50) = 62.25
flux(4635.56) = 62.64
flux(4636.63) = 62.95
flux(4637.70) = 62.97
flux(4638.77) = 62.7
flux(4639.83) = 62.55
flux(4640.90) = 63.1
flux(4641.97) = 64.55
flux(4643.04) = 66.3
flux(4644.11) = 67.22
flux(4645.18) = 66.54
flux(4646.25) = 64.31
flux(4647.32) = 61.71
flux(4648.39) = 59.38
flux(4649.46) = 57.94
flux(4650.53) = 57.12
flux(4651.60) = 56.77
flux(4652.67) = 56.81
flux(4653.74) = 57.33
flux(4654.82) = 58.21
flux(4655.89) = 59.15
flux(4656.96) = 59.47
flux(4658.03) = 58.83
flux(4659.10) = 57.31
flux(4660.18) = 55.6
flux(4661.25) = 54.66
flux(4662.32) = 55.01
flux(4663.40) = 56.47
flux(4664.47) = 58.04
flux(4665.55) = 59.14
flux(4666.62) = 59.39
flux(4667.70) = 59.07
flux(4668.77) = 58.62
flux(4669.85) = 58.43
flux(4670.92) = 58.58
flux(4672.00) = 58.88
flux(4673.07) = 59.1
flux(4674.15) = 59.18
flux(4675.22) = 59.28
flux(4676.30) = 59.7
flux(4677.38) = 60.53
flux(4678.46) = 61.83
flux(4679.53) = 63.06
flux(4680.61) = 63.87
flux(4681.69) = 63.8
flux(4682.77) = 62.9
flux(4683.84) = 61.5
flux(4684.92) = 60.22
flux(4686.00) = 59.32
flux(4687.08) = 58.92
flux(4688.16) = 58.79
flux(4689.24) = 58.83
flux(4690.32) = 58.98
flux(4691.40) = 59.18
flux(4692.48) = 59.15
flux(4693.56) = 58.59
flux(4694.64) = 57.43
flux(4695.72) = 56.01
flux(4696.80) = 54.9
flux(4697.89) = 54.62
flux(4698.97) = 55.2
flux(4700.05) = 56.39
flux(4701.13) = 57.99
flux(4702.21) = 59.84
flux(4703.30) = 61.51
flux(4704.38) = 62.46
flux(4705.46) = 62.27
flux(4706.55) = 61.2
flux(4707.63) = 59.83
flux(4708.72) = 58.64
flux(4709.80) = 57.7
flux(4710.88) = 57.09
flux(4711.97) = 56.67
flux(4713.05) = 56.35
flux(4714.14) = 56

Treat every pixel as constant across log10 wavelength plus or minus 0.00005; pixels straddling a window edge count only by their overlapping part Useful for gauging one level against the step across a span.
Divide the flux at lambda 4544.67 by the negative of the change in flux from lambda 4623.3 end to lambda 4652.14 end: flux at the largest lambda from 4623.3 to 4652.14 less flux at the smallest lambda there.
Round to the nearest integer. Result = 9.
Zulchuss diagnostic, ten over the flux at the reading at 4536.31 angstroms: 0.150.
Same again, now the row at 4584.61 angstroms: 0.153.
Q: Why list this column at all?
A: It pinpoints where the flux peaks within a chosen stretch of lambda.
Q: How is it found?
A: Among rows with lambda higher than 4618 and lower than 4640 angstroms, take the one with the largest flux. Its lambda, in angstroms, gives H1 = 4623.84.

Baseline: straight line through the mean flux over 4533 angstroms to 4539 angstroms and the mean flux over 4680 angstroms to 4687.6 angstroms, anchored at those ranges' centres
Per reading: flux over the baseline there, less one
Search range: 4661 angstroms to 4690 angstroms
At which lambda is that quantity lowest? 4661.25 angstroms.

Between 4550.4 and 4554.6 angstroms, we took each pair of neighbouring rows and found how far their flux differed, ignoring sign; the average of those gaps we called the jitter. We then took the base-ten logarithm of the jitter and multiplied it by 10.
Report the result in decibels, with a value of -6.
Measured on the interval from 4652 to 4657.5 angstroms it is -2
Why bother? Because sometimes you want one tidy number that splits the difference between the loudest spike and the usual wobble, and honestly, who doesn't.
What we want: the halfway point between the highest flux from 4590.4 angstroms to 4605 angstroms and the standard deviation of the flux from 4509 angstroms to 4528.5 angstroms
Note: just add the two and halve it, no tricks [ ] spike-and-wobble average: 32.1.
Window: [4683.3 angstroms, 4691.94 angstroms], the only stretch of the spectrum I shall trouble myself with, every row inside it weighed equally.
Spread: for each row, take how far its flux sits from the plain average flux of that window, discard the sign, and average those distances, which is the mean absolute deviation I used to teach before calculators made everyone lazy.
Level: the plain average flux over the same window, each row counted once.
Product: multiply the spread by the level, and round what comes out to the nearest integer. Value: 41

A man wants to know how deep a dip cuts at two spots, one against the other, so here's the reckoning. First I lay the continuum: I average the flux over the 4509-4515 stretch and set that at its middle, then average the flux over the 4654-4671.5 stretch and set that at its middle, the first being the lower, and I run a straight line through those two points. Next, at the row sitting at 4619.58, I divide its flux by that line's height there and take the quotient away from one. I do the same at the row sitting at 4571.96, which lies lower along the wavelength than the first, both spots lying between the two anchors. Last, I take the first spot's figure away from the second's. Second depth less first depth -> -0.14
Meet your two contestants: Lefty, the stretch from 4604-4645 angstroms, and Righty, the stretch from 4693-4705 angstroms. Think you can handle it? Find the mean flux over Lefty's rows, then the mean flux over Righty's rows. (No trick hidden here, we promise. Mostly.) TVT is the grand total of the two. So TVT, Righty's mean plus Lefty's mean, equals 120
